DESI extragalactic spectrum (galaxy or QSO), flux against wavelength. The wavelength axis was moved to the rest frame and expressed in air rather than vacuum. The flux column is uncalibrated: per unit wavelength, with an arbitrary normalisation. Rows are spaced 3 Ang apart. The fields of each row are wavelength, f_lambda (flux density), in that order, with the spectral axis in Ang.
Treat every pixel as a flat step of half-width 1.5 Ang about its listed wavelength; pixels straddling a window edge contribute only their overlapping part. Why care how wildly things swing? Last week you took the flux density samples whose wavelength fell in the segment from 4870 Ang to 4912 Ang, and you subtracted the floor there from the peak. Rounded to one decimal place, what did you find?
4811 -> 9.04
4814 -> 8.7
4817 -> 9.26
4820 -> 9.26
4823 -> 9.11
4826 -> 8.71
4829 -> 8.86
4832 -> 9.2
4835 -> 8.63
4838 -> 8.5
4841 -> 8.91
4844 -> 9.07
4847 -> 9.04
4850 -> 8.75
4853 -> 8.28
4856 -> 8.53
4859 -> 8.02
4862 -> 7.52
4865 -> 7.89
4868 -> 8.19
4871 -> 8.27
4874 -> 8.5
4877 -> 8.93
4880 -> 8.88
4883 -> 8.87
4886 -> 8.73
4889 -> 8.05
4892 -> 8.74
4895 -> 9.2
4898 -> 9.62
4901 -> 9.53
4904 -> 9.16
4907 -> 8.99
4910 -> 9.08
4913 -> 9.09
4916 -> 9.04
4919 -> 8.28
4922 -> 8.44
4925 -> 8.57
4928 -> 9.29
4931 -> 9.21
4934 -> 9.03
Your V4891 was 1.6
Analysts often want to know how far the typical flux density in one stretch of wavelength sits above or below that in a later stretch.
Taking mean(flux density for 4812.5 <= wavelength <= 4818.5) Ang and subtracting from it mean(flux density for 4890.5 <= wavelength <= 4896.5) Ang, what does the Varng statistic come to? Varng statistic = 0.0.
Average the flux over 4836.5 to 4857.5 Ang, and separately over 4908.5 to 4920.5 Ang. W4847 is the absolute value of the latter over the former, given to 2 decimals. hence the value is 1.02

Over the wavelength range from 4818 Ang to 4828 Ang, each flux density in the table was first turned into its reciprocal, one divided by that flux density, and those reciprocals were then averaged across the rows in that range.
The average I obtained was 0.111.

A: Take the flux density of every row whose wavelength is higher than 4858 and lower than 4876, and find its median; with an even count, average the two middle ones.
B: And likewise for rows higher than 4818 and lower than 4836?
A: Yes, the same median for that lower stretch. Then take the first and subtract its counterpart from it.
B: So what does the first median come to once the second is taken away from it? -0.88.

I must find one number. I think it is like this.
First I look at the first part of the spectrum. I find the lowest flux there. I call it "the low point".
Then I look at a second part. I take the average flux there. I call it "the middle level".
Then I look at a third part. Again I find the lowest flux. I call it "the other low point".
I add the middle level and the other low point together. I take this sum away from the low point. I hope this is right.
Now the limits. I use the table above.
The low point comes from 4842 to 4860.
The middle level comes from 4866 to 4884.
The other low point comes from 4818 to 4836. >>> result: -9.2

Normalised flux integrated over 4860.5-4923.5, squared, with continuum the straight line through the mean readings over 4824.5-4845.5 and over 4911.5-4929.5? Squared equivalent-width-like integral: 3889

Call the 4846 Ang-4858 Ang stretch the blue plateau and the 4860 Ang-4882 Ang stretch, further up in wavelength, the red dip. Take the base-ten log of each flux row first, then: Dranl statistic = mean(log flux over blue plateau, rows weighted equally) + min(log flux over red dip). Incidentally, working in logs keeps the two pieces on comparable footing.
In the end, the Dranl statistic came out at 1.81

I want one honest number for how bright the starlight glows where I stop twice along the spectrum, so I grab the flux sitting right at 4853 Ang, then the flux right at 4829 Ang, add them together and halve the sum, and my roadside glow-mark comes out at 8.57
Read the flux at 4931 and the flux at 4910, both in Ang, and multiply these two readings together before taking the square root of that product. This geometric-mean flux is 9.1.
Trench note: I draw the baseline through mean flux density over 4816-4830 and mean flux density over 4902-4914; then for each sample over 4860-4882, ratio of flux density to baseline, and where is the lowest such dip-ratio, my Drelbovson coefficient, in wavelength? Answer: 4862 Ang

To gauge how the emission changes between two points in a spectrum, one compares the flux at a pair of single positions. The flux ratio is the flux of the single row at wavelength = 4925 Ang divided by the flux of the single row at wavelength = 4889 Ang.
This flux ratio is 1.06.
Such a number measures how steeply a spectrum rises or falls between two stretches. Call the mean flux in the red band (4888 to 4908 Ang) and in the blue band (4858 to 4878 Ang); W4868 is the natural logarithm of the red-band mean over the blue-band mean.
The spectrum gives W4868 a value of 0.10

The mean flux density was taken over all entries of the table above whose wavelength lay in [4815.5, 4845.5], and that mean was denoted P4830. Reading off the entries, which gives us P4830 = 9.0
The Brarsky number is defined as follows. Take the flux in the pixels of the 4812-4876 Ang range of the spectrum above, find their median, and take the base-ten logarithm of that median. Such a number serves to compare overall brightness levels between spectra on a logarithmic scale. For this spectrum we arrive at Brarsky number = 0.940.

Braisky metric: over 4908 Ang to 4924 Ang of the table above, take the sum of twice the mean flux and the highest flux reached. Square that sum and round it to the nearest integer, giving 711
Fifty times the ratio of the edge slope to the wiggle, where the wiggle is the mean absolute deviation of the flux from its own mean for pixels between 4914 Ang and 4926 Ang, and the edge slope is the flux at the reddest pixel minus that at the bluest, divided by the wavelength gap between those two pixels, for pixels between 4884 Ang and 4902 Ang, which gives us 12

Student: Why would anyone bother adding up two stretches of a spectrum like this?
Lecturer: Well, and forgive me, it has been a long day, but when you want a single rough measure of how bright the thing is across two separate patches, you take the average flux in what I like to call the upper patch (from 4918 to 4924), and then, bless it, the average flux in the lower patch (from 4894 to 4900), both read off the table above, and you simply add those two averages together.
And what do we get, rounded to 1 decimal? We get 17.8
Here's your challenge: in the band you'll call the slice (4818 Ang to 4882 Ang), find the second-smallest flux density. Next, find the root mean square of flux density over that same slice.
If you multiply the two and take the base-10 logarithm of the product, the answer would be 1.83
